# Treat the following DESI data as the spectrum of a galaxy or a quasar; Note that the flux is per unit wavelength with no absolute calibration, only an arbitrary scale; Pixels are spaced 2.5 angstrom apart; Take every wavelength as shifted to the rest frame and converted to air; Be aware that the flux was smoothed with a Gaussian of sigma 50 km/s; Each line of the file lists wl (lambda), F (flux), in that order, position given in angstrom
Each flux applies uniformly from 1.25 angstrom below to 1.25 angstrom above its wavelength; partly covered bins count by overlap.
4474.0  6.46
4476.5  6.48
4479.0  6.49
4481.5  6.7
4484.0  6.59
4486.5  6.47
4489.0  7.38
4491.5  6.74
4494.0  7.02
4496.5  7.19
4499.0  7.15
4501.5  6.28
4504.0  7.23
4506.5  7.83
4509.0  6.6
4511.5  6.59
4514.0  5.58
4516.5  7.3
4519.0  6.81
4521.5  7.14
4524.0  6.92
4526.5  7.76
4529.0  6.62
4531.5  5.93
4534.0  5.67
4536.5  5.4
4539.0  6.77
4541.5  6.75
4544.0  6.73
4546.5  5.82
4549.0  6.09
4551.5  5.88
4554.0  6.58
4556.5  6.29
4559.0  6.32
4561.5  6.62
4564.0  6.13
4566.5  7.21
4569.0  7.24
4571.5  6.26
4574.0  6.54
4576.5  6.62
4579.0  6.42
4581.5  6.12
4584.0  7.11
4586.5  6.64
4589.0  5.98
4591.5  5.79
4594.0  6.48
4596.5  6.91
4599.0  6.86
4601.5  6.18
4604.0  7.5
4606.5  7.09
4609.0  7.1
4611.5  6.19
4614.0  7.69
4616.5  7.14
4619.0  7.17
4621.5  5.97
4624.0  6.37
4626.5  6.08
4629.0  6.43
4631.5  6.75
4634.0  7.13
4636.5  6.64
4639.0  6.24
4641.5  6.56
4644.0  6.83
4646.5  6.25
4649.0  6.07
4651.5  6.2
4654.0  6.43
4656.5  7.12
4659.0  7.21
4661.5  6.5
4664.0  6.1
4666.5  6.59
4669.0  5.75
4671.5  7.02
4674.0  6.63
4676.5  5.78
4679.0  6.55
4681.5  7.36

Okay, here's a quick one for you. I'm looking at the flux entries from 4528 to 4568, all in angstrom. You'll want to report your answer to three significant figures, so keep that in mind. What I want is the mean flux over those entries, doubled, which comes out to 12.6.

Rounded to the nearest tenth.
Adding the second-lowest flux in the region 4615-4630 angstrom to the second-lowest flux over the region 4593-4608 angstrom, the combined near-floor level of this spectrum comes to 12.6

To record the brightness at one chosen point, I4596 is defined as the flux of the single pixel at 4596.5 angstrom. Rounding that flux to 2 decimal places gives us 6.91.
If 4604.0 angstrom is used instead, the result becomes 7.50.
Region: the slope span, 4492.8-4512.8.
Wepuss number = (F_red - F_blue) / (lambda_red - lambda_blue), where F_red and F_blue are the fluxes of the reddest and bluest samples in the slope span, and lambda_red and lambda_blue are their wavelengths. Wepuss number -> -0.02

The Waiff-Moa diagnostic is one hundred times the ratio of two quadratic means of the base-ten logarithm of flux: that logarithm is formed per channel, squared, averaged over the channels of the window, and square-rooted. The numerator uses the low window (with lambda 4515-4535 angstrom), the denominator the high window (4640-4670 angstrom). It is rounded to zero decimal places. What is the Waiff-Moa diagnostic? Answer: 102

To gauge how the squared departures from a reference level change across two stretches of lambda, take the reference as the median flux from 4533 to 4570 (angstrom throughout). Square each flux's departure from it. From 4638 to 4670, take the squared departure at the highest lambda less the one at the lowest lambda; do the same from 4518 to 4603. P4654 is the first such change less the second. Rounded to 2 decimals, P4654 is 0.54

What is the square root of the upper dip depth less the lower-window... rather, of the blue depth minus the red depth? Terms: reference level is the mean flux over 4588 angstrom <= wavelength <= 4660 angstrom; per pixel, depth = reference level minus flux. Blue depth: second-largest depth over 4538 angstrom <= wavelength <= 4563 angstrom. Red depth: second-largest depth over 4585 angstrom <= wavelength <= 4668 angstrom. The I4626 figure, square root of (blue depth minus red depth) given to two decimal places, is 0.30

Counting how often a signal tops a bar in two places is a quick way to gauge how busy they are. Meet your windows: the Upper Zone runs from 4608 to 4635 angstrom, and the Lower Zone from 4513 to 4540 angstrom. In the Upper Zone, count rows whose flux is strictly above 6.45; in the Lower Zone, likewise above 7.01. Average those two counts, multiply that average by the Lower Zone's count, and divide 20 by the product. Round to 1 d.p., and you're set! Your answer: 1.5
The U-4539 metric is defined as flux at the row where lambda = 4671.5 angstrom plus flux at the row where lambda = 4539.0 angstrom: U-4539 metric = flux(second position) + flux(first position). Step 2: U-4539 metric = 13.79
